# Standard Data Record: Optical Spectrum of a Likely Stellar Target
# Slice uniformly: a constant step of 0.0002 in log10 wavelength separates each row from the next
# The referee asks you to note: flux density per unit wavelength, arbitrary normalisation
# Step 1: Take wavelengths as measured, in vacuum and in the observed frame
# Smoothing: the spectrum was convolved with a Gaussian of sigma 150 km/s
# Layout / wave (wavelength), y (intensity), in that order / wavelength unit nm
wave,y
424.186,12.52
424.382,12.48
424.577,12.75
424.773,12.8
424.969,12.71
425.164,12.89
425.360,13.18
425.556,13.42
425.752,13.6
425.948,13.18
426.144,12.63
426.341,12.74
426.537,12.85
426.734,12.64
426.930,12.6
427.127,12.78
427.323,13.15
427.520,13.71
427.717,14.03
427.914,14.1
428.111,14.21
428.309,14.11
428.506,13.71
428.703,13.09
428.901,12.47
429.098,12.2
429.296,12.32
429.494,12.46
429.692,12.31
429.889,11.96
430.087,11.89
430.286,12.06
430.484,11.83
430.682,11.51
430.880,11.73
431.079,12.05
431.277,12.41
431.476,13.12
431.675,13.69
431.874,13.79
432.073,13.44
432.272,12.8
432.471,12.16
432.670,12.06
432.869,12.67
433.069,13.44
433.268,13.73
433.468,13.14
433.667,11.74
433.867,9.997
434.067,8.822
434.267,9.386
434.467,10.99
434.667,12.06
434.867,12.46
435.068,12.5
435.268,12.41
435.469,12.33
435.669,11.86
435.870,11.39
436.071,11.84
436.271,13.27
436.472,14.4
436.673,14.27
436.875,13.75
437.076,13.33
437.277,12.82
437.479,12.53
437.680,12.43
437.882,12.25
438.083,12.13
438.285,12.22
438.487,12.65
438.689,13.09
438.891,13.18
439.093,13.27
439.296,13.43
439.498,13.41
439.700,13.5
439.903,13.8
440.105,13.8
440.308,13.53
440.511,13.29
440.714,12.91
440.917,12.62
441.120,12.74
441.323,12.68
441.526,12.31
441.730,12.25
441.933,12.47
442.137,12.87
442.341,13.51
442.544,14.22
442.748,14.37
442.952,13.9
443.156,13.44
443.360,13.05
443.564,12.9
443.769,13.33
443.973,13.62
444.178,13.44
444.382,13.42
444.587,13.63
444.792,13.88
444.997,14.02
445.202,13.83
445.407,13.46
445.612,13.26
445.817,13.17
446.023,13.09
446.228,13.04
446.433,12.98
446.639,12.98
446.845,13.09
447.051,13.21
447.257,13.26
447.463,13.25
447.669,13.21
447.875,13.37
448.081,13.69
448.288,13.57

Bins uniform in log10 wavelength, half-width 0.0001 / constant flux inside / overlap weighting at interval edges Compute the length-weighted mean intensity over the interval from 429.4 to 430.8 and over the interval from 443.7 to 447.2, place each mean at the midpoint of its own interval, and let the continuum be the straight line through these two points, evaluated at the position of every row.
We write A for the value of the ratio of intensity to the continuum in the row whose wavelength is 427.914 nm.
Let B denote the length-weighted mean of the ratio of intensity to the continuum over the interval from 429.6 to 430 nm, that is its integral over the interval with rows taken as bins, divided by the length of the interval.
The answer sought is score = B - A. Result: -0.18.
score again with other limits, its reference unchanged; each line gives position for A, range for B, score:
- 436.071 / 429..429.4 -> 0.08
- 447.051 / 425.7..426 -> 0.18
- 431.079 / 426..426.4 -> 0.09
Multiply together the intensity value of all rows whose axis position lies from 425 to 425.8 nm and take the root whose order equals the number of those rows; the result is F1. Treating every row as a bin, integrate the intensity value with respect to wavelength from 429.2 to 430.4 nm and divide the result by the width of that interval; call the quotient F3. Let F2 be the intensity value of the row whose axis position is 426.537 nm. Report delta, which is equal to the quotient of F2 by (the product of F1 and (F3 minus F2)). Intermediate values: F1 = 13.27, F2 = 12.85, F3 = 12.2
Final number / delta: -1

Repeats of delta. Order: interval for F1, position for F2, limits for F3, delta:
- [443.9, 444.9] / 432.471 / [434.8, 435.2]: 3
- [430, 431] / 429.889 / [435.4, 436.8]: 1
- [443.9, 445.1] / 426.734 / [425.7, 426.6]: 3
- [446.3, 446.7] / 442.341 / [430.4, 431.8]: -1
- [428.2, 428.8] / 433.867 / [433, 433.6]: 0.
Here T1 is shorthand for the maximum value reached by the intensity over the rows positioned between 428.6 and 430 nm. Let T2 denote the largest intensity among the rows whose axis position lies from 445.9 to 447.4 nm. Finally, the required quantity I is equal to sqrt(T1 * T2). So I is 13.2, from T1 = 13.09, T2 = 13.26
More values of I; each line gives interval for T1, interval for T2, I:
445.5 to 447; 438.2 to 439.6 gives 13.3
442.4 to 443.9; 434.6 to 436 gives 13.4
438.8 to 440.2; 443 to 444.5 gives 13.7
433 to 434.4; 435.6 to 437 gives 14.1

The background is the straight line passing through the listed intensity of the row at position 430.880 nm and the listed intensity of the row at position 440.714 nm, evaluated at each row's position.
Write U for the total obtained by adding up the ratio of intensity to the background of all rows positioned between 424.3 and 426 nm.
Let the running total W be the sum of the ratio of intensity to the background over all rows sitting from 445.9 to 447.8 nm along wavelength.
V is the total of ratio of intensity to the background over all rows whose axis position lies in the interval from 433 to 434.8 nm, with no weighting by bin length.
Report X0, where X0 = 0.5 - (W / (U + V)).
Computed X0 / 0.05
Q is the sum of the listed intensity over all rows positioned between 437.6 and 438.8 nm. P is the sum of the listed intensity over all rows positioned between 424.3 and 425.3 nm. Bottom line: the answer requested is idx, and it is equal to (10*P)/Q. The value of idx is 9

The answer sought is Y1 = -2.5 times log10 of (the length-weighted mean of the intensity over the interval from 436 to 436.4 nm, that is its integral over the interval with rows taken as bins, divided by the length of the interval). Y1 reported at -2.77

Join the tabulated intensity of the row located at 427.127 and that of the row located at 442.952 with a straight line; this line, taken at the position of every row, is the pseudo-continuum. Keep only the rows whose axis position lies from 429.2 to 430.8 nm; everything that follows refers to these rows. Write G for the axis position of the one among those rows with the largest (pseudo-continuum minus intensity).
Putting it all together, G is 430.682 nm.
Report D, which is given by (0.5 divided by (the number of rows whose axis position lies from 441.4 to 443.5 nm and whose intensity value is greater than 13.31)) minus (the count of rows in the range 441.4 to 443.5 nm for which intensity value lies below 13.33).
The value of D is -4.9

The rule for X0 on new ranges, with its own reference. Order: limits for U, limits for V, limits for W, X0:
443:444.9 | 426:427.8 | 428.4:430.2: 0.00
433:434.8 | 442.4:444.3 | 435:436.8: -0.02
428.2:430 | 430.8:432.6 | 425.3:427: -0.03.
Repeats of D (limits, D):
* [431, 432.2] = -2.8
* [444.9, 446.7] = -5.8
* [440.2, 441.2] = -3.5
